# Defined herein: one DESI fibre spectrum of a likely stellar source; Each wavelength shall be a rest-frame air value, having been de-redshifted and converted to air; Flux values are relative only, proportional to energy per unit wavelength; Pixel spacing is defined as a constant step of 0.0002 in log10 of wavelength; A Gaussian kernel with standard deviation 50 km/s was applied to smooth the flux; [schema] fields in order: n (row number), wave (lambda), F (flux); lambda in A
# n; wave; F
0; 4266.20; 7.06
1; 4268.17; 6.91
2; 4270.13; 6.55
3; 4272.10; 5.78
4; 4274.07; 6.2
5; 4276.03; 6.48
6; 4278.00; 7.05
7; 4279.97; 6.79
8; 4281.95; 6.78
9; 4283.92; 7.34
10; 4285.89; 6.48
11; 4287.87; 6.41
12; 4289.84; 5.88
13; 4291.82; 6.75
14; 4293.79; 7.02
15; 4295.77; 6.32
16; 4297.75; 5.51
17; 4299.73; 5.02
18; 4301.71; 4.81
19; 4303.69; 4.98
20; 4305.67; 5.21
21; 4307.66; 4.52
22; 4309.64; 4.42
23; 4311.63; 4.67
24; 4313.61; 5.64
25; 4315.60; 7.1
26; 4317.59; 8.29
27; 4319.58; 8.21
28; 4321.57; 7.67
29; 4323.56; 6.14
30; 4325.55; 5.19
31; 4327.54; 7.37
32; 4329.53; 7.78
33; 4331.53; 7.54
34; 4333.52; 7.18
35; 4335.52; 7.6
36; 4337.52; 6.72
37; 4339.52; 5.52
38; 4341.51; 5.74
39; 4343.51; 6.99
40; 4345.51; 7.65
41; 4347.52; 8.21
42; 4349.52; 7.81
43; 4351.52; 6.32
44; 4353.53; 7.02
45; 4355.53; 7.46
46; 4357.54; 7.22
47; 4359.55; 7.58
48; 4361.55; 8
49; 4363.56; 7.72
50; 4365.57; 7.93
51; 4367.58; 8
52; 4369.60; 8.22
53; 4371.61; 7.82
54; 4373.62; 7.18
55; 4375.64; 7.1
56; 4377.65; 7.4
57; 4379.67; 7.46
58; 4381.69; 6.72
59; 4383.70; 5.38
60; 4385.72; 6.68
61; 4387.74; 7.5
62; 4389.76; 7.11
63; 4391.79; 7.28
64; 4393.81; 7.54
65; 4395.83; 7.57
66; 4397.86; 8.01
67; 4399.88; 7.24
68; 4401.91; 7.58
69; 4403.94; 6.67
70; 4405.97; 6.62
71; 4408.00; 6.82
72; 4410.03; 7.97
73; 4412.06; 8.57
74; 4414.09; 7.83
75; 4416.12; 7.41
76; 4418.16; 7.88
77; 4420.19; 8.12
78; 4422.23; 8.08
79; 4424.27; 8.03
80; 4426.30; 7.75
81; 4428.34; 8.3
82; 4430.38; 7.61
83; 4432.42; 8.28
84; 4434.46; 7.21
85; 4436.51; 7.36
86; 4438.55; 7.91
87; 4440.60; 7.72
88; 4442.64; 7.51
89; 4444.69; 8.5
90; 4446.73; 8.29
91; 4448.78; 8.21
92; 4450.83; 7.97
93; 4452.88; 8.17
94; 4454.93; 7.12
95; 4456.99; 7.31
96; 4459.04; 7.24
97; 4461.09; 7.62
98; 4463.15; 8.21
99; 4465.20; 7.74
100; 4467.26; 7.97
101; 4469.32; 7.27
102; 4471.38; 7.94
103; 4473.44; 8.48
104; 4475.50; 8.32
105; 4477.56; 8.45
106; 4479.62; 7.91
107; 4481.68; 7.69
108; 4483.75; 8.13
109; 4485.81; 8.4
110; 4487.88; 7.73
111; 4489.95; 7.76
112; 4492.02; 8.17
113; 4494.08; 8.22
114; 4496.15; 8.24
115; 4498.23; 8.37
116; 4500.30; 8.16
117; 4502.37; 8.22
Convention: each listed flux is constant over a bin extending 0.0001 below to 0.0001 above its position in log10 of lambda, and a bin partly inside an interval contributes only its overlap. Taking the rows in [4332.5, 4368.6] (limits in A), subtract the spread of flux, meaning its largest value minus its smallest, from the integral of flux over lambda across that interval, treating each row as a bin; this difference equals 259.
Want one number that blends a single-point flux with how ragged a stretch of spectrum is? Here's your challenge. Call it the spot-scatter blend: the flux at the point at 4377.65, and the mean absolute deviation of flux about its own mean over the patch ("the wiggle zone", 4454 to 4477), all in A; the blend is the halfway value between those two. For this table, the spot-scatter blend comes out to 3.90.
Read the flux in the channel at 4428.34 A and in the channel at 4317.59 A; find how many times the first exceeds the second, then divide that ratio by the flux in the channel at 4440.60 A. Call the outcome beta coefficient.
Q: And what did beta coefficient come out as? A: 0.130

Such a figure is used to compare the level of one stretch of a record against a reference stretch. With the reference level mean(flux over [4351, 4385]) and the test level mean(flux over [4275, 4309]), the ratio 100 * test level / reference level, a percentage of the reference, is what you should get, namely 83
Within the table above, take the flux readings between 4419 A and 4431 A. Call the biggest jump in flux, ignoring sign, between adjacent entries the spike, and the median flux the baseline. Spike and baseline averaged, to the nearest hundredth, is 4.37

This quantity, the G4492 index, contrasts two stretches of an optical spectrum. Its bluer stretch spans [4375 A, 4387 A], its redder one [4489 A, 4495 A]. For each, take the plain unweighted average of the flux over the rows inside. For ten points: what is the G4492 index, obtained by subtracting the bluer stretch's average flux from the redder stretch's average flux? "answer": 1.26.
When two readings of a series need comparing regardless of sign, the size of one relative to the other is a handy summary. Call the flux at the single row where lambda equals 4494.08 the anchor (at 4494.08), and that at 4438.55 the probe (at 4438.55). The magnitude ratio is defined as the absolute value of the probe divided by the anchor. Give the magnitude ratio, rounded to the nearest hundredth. 0.96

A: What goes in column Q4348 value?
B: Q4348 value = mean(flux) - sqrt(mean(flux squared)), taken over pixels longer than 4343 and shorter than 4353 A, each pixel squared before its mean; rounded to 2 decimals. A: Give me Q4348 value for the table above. -0.03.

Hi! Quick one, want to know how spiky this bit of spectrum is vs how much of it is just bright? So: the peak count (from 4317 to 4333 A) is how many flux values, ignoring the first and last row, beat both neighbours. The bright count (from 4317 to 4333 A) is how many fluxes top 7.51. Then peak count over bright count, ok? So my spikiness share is 0.20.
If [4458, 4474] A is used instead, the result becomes 0.33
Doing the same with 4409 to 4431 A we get 0.30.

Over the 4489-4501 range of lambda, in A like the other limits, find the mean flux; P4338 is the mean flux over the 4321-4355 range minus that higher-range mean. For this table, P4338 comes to -1.2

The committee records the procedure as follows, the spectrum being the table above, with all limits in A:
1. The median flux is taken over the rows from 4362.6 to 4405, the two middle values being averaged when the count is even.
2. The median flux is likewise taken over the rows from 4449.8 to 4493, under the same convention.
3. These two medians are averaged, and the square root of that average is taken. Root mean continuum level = 2.77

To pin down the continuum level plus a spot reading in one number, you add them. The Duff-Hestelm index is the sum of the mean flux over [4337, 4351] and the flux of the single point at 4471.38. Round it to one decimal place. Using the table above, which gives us 14.9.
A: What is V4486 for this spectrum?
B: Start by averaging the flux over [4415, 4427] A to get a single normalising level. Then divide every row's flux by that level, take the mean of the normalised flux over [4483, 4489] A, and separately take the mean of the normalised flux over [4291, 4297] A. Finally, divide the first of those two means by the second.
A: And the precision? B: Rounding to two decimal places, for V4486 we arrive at 1.21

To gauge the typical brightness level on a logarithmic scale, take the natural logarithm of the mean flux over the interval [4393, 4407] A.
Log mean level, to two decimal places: 1.99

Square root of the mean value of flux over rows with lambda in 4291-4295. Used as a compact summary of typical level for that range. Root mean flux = 2.6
